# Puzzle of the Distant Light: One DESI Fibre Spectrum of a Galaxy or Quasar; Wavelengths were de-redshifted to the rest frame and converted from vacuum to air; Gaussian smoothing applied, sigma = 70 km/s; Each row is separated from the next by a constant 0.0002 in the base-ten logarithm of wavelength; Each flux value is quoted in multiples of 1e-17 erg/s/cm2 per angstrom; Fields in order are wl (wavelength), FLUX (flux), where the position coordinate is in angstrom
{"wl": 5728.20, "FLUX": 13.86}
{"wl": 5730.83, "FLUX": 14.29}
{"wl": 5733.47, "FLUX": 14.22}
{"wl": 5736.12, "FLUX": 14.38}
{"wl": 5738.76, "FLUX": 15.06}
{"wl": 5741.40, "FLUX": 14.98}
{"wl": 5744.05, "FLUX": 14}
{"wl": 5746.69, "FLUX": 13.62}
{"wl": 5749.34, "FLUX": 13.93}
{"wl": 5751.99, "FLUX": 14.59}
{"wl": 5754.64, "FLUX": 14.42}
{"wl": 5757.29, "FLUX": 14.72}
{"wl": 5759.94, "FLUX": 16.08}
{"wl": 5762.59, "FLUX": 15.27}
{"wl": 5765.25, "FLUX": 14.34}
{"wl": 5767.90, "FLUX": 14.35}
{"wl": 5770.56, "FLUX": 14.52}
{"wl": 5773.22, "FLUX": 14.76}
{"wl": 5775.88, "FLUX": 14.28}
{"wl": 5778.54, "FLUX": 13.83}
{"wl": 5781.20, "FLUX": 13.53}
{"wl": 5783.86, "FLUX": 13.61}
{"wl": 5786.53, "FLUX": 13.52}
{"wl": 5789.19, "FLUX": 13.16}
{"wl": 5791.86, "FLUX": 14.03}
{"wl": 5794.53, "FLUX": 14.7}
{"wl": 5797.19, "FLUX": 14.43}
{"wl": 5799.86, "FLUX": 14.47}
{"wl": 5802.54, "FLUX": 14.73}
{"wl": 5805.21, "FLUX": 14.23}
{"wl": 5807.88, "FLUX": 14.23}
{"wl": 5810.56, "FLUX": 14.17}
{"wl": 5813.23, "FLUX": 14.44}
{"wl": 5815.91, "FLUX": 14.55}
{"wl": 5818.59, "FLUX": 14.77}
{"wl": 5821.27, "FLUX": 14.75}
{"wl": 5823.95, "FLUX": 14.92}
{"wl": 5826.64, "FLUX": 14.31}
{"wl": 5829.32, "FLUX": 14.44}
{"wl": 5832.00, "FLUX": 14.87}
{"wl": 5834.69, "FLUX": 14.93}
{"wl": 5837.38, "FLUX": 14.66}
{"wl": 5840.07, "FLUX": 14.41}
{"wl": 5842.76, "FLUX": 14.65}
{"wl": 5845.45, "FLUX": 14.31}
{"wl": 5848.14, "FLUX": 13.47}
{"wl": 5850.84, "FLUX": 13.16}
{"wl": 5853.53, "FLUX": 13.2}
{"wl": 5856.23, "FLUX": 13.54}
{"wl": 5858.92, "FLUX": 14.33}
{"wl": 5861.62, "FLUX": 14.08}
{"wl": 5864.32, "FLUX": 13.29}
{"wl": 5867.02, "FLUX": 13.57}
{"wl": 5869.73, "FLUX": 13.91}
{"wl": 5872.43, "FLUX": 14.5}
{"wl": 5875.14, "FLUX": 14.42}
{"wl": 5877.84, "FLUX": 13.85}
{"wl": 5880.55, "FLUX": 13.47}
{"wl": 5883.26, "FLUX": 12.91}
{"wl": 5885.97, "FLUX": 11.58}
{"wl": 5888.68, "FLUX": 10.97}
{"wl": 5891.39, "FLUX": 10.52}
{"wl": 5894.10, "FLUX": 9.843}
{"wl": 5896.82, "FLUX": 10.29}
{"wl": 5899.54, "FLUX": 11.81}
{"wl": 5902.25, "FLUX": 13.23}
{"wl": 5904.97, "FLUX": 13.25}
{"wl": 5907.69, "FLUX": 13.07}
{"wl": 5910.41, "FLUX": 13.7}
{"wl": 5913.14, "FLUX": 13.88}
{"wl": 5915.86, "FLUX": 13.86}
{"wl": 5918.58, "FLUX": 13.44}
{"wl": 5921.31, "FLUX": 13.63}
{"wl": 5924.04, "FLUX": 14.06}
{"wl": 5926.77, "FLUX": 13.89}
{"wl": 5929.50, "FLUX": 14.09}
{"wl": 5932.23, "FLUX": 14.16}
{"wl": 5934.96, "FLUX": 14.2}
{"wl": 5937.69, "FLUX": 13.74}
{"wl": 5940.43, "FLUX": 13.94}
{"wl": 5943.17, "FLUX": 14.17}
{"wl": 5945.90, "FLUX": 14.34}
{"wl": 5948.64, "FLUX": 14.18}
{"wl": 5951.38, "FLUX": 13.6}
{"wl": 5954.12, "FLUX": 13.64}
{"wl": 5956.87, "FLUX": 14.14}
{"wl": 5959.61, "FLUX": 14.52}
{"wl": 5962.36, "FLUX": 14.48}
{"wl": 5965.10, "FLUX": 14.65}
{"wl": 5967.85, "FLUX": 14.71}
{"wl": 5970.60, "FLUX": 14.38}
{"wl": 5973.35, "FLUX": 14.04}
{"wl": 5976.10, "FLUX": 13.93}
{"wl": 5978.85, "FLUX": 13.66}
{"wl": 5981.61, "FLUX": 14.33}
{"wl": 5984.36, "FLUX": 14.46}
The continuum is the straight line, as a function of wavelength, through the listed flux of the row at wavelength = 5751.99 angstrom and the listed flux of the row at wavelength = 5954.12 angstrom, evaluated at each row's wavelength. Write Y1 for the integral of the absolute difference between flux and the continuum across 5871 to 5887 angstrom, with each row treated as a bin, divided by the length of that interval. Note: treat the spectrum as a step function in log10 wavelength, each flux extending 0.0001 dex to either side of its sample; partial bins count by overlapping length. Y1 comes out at 0.80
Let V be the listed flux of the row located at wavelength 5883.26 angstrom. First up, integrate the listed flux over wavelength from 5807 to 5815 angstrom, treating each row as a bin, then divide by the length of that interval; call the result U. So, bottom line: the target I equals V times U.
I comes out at 185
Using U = 14.3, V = 12.91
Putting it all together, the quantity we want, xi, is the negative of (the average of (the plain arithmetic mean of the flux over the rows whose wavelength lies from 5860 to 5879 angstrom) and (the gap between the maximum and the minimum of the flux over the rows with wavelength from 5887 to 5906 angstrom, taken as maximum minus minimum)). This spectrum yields -8.7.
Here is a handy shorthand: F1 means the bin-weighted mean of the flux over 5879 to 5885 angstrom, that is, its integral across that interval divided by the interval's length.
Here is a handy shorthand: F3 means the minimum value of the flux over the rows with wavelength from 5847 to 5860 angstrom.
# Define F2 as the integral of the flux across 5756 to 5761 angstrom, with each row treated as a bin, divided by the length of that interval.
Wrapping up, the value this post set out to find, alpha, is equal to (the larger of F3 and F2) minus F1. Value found 2.3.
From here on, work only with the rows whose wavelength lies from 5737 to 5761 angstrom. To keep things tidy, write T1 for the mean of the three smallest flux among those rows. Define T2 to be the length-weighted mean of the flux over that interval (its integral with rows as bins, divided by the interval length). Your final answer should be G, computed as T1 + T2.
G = 28.4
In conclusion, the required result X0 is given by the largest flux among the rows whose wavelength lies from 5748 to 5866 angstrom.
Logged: 16.08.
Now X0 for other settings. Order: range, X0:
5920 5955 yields 14.34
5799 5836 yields 14.93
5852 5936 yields 14.5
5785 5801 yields 14.7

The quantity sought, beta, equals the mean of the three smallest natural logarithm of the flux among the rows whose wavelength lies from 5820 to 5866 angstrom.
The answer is 2.581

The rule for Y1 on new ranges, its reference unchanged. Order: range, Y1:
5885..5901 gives 3.09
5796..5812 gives 0.15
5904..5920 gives 0.33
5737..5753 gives 0.51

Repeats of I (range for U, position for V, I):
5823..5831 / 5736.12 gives 209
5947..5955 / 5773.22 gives 204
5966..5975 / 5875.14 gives 207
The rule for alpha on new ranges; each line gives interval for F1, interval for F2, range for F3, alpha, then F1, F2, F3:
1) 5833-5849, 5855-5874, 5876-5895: -0.5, 14.4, 13.90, 9.843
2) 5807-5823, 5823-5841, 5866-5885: 0.1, 14.5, 14.64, 12.91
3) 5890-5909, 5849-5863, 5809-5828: 2.5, 11.7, 13.66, 14.17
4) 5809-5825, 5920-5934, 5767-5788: -0.6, 14.6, 13.97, 13.52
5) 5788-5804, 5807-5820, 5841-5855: 0.2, 14.3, 14.44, 13.16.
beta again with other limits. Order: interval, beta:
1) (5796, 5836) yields 2.654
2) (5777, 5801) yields 2.595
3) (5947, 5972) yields 2.624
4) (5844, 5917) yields 2.324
